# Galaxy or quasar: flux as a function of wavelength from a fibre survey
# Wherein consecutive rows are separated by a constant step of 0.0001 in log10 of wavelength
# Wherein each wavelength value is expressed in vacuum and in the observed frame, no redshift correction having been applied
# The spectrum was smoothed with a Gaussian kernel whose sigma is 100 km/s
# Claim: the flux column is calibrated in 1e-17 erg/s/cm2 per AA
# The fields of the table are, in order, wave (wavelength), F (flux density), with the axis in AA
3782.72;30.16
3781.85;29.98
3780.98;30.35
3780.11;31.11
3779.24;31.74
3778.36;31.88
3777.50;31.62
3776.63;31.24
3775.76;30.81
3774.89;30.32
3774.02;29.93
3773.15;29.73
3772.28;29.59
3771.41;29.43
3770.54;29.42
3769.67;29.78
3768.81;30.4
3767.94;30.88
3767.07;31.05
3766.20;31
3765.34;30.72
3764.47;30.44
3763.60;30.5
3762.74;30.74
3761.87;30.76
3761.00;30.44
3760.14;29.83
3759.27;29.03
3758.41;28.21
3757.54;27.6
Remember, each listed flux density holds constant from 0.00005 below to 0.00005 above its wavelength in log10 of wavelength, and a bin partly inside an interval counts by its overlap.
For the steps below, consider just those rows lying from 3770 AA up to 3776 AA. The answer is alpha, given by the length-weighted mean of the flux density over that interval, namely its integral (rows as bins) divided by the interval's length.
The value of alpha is 29.8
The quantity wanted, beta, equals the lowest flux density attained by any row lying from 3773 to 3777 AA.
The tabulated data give 29.73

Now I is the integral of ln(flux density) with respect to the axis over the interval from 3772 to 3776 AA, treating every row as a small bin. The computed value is 13.6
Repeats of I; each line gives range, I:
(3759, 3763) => 13.6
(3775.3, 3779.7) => 15.2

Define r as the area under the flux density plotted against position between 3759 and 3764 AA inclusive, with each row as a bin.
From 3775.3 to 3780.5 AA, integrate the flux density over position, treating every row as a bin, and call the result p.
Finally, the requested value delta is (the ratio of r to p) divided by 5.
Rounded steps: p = 163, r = 151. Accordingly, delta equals 0.185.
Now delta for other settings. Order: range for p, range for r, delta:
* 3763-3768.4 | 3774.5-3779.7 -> 0.196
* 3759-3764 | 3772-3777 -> 0.200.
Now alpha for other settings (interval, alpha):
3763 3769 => 30.7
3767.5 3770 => 30.4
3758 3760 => 28.8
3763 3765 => 30.5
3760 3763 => 30.5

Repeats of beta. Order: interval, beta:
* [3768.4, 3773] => 29.42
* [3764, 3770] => 29.78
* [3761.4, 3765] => 30.44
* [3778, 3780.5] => 31.11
